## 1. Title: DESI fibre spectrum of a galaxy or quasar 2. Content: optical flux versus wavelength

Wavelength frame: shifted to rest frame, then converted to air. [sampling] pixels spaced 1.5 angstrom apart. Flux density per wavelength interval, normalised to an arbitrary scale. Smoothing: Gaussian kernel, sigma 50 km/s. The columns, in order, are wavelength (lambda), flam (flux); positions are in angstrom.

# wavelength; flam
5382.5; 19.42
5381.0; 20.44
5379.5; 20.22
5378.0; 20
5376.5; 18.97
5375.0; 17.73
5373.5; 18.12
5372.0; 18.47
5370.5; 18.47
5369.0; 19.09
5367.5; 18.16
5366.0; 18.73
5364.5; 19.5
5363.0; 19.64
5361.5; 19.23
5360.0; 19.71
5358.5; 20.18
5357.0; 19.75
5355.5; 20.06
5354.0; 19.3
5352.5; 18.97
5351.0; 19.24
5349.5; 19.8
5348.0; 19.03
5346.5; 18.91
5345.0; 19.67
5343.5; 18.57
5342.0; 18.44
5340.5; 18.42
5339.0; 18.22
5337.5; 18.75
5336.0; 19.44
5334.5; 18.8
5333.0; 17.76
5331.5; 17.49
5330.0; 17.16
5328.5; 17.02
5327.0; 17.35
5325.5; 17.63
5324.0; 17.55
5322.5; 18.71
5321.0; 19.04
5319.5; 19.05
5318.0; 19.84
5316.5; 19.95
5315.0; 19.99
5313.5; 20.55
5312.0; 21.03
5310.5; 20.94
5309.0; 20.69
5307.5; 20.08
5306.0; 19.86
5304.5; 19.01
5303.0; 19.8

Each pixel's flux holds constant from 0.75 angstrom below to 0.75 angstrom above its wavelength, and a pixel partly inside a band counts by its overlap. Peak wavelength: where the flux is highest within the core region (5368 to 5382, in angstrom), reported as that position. 5381.0 angstrom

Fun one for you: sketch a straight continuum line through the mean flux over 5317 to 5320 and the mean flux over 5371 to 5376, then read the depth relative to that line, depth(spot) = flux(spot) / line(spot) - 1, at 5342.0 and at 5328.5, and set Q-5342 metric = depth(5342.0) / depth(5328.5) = 0.2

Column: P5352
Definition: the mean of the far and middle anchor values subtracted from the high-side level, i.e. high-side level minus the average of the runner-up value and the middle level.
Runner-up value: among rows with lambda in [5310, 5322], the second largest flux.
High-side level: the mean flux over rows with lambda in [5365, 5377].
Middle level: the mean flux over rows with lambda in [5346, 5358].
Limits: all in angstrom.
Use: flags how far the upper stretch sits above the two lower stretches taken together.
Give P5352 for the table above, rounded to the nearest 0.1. -1.7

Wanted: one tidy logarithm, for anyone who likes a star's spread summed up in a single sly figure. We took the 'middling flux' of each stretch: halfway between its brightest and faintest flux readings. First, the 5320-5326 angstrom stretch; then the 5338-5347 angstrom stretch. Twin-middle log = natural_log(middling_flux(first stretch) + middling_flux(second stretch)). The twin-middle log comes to 3.62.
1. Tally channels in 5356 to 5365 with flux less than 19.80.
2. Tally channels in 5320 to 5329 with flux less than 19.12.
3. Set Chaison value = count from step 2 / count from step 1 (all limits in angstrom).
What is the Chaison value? 1.20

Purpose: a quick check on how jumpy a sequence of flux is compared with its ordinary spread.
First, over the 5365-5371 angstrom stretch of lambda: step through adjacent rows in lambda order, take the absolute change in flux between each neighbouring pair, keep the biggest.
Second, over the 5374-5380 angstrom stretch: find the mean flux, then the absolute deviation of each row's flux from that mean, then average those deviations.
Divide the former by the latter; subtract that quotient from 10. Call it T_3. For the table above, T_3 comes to 8.9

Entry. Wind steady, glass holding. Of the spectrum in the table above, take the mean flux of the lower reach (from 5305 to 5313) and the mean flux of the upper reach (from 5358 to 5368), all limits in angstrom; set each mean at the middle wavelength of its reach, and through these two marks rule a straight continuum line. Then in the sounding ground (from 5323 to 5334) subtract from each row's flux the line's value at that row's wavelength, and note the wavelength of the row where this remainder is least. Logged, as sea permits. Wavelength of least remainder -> 5328.5 angstrom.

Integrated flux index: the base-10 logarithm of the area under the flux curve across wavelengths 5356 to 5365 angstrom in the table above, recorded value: 2.25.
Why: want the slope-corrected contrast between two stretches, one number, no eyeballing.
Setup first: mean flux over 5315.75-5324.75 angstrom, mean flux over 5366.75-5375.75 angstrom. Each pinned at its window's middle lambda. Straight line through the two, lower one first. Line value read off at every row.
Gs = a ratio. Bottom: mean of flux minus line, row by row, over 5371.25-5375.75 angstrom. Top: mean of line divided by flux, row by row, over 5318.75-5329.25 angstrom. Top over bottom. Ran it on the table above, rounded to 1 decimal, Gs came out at -5.2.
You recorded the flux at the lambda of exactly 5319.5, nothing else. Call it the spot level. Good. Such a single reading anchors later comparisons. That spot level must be 19.05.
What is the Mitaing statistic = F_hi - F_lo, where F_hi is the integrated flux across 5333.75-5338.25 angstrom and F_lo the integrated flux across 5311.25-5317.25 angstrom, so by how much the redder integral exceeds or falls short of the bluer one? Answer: -36.8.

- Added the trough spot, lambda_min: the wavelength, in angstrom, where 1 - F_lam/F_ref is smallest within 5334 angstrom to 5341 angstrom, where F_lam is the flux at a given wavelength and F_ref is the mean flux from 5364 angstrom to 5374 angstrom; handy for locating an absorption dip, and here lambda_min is 5336.0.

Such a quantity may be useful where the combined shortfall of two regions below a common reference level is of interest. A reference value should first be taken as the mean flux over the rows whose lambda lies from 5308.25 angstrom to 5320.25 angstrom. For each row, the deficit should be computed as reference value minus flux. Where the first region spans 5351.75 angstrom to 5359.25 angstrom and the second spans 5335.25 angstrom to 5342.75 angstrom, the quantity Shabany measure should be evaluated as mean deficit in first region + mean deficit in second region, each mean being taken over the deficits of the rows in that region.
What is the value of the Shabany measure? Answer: 2.2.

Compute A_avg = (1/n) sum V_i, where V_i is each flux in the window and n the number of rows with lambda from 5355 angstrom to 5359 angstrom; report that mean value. 20.0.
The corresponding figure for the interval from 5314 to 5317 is 20.0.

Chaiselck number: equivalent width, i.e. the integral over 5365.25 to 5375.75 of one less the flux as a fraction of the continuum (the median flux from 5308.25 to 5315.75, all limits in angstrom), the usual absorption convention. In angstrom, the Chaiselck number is 1.2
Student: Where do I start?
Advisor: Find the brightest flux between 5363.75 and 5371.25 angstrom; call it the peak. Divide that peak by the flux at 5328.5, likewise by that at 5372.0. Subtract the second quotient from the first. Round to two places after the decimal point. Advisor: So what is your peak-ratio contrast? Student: 0.09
